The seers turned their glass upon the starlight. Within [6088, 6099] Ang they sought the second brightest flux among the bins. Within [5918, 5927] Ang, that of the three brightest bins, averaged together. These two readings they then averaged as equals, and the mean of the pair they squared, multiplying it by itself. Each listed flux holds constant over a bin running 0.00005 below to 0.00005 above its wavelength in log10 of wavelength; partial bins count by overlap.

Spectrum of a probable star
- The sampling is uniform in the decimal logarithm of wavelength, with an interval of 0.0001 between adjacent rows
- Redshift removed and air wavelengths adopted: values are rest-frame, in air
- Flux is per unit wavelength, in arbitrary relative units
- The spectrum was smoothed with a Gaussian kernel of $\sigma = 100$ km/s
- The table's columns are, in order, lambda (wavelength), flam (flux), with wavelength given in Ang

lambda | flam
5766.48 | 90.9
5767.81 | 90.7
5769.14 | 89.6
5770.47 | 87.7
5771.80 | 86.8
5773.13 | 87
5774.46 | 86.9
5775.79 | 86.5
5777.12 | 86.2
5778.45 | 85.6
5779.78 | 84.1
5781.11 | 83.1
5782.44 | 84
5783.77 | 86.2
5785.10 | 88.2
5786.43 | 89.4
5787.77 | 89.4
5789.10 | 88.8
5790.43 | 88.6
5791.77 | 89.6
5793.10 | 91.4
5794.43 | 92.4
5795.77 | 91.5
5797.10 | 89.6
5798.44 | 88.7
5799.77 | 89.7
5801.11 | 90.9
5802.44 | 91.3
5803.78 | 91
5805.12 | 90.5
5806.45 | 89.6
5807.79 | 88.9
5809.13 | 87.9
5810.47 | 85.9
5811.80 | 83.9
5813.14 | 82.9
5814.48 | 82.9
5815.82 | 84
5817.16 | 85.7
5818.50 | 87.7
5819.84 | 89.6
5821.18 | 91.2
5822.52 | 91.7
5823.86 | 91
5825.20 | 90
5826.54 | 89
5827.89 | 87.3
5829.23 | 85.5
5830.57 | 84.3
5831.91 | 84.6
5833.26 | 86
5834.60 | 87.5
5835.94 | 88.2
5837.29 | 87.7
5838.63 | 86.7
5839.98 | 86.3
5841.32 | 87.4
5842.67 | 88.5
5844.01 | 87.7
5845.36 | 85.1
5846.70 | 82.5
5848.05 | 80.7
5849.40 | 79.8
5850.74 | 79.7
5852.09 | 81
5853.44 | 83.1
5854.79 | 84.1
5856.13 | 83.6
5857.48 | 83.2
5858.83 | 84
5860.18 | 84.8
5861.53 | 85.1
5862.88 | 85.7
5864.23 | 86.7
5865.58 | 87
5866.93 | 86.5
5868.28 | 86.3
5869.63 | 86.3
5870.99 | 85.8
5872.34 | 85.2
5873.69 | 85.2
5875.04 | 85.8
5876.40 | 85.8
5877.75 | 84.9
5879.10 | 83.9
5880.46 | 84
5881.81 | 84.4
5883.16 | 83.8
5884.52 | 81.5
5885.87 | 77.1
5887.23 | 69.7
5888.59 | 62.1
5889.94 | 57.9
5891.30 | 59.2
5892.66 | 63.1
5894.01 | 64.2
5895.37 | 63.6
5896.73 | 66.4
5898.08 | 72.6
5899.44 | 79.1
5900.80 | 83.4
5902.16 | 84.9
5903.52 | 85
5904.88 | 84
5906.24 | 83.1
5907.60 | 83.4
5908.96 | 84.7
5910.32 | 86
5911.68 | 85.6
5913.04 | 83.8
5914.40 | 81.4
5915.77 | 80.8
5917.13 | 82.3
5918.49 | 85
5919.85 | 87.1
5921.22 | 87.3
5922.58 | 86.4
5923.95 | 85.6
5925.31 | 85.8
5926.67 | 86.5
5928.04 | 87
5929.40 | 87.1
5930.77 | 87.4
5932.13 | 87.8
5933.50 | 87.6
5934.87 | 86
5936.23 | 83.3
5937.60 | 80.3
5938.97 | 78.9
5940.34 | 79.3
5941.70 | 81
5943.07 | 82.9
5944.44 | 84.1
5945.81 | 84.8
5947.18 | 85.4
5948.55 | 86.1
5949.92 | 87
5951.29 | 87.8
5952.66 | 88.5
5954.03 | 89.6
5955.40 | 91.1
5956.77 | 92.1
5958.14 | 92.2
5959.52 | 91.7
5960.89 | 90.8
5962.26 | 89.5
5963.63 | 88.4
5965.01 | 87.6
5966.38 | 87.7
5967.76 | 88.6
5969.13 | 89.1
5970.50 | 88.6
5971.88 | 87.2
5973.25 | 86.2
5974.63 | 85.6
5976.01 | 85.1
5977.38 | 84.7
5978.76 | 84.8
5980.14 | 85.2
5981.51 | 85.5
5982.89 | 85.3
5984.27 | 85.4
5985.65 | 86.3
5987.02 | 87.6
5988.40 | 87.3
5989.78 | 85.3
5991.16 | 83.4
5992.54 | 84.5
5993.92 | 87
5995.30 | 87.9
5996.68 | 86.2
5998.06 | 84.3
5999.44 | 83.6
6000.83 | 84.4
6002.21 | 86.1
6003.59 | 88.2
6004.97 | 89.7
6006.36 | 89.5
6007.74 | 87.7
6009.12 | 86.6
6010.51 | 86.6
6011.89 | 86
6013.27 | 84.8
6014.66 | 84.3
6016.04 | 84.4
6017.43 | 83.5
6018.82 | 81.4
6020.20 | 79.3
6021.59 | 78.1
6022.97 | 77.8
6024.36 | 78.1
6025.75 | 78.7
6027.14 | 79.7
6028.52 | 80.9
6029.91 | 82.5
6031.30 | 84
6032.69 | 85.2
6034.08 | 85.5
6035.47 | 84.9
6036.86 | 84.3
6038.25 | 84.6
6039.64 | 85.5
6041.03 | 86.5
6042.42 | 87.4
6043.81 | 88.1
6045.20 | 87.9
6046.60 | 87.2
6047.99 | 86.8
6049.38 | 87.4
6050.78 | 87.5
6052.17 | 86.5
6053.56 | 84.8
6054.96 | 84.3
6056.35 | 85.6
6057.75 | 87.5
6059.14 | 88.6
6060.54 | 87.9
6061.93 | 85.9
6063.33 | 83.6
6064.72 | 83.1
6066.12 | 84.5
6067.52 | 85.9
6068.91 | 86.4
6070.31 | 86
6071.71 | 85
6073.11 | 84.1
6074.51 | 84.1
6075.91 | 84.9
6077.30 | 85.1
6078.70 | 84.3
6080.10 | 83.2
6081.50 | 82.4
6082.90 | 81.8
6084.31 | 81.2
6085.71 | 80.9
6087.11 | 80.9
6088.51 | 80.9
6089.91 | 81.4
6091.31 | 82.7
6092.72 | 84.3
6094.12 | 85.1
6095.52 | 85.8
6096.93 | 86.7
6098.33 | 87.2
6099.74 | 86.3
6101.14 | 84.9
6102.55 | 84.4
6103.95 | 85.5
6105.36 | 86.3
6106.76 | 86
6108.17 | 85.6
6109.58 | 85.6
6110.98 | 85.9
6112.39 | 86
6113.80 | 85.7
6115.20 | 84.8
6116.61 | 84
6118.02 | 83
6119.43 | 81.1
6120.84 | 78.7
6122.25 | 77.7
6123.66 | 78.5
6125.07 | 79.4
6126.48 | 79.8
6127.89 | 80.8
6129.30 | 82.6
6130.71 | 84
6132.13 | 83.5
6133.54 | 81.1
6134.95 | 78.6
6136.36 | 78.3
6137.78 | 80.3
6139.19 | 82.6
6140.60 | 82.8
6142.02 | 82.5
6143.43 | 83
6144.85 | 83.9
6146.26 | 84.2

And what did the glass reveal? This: 7540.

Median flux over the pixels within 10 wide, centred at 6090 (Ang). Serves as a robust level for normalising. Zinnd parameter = 81.4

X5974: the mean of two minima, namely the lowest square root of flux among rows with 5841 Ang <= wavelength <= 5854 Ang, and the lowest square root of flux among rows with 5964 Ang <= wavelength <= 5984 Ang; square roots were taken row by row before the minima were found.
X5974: 9.07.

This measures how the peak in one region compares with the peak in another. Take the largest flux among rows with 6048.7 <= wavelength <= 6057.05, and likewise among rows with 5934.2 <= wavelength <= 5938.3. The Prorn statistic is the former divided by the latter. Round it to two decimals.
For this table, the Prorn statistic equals 1.02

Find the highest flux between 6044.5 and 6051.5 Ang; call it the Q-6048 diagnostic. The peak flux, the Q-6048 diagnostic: 87.9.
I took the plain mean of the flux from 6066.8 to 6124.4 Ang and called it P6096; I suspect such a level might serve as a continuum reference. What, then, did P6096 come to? 83.9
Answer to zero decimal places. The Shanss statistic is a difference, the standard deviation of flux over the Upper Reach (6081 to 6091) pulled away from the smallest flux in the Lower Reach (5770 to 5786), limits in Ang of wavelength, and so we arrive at 83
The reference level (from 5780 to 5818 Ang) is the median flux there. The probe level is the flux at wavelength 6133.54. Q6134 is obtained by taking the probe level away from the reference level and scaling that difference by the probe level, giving 0.10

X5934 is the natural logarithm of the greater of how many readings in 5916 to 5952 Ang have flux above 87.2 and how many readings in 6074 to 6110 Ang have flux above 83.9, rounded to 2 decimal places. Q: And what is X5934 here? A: 2.83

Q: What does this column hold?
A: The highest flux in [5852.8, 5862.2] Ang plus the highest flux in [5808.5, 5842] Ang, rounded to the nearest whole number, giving 177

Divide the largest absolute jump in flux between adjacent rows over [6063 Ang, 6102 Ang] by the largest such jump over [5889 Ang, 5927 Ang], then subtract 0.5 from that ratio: -0.3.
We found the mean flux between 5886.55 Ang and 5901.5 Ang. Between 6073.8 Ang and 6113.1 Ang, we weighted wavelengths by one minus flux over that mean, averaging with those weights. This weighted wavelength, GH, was 6094.2 Ang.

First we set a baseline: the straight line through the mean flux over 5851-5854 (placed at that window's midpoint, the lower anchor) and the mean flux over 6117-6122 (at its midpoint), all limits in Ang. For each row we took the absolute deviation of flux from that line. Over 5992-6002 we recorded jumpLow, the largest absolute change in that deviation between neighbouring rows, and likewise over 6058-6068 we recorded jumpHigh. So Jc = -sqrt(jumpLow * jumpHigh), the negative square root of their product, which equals -2.40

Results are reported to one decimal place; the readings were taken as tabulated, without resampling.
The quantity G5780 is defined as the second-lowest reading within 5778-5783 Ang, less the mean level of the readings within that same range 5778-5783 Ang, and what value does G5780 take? -0.2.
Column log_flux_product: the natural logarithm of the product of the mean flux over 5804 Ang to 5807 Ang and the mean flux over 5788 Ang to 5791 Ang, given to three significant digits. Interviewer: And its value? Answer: 8.99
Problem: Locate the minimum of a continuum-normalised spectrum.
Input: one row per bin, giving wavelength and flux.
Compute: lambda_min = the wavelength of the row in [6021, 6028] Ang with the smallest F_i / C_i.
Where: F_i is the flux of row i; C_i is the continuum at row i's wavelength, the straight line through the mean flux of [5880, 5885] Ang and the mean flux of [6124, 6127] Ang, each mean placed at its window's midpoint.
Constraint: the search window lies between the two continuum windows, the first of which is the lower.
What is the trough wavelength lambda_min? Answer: 6022.97 Ang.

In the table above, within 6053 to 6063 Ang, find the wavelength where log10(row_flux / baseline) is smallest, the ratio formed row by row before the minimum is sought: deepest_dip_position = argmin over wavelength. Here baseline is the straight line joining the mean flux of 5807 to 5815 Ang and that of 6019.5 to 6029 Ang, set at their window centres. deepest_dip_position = 6054.96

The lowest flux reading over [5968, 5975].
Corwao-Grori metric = 85.6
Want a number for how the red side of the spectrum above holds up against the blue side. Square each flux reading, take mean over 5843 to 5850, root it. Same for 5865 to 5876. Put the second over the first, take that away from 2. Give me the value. 0.97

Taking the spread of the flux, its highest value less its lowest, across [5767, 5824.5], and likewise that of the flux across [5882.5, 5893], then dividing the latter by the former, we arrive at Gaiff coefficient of 2.7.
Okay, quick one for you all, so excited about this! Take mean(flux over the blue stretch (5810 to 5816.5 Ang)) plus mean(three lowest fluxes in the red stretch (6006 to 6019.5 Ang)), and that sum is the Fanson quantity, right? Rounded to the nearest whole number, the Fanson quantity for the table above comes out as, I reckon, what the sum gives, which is 167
